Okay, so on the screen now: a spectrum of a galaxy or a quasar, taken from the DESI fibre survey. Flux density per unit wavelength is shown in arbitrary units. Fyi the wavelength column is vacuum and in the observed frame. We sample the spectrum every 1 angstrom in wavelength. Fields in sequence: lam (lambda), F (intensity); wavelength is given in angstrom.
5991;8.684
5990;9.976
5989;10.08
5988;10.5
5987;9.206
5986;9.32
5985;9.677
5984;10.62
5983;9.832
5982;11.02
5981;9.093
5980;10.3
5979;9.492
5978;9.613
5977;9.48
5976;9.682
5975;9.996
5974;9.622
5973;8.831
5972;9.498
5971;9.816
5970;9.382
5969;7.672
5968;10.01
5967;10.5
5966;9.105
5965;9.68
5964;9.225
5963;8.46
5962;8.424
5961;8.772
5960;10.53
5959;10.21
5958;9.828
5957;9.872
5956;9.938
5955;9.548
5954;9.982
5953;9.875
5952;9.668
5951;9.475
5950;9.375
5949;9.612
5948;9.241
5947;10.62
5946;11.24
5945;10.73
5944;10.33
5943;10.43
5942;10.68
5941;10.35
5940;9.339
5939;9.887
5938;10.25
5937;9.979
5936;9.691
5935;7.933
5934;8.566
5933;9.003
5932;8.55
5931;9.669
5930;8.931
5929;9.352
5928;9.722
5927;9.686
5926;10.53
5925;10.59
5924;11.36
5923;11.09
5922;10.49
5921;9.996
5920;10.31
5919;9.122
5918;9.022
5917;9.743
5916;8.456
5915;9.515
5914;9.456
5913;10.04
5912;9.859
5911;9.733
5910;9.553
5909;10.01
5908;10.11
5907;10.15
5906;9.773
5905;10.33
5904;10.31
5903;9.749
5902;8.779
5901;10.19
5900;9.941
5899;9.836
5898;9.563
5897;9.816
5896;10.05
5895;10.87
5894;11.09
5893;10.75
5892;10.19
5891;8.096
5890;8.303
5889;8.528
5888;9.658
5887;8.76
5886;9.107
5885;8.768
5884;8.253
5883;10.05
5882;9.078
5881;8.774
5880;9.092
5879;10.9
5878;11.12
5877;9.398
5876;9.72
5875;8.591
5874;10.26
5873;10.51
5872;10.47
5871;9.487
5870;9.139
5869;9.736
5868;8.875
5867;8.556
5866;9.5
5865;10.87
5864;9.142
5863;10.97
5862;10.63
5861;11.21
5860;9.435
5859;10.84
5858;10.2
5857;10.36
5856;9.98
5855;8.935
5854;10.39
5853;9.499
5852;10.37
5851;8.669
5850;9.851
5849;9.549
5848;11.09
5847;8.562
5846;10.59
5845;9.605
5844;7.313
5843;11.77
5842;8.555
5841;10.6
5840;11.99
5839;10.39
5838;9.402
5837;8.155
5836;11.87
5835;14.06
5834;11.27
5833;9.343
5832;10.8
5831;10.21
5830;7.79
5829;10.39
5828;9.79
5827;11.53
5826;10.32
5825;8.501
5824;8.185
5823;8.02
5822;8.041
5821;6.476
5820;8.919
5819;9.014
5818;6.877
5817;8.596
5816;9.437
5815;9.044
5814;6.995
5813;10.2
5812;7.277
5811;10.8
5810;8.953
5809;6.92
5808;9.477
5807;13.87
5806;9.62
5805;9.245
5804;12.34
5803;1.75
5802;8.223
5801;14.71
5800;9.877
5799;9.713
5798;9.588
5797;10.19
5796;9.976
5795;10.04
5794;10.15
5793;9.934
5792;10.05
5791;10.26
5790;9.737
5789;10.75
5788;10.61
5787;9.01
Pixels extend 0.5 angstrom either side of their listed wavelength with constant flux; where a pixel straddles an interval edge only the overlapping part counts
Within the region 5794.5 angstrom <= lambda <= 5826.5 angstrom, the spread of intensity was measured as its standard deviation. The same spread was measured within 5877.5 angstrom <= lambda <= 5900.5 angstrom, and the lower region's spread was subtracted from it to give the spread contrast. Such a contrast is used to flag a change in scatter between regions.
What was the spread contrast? -1.3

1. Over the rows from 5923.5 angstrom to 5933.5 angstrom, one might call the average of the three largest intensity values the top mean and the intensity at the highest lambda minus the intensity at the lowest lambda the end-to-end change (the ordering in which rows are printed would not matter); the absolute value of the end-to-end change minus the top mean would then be 13.2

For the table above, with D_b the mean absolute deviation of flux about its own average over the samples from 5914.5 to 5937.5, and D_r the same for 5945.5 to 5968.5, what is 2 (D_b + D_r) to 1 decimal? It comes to 2.4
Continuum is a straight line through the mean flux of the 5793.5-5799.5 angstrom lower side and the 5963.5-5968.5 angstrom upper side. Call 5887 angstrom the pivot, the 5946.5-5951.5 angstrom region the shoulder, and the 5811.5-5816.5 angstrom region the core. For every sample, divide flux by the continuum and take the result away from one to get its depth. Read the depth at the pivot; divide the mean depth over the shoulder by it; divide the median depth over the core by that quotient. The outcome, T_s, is 1.5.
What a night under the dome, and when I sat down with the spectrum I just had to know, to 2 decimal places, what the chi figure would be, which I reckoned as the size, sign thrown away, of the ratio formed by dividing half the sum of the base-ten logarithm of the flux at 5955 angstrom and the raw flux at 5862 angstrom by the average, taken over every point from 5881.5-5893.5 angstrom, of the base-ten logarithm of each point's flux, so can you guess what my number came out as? 6.06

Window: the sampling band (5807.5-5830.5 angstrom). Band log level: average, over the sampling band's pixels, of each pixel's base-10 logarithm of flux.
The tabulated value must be 0.94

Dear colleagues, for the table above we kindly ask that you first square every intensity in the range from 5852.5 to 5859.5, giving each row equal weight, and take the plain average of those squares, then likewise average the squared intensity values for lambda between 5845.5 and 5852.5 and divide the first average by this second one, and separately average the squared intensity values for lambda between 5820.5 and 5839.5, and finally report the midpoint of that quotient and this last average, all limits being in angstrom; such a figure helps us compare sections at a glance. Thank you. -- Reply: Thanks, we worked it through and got 49.2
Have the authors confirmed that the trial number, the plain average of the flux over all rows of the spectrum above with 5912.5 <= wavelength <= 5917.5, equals 9.44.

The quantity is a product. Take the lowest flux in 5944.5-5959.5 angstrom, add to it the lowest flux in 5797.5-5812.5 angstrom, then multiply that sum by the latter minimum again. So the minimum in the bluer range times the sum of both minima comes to 19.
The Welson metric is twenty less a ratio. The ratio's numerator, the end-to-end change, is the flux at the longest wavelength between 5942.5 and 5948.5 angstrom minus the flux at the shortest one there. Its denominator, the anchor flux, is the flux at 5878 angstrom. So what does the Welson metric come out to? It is 20.1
